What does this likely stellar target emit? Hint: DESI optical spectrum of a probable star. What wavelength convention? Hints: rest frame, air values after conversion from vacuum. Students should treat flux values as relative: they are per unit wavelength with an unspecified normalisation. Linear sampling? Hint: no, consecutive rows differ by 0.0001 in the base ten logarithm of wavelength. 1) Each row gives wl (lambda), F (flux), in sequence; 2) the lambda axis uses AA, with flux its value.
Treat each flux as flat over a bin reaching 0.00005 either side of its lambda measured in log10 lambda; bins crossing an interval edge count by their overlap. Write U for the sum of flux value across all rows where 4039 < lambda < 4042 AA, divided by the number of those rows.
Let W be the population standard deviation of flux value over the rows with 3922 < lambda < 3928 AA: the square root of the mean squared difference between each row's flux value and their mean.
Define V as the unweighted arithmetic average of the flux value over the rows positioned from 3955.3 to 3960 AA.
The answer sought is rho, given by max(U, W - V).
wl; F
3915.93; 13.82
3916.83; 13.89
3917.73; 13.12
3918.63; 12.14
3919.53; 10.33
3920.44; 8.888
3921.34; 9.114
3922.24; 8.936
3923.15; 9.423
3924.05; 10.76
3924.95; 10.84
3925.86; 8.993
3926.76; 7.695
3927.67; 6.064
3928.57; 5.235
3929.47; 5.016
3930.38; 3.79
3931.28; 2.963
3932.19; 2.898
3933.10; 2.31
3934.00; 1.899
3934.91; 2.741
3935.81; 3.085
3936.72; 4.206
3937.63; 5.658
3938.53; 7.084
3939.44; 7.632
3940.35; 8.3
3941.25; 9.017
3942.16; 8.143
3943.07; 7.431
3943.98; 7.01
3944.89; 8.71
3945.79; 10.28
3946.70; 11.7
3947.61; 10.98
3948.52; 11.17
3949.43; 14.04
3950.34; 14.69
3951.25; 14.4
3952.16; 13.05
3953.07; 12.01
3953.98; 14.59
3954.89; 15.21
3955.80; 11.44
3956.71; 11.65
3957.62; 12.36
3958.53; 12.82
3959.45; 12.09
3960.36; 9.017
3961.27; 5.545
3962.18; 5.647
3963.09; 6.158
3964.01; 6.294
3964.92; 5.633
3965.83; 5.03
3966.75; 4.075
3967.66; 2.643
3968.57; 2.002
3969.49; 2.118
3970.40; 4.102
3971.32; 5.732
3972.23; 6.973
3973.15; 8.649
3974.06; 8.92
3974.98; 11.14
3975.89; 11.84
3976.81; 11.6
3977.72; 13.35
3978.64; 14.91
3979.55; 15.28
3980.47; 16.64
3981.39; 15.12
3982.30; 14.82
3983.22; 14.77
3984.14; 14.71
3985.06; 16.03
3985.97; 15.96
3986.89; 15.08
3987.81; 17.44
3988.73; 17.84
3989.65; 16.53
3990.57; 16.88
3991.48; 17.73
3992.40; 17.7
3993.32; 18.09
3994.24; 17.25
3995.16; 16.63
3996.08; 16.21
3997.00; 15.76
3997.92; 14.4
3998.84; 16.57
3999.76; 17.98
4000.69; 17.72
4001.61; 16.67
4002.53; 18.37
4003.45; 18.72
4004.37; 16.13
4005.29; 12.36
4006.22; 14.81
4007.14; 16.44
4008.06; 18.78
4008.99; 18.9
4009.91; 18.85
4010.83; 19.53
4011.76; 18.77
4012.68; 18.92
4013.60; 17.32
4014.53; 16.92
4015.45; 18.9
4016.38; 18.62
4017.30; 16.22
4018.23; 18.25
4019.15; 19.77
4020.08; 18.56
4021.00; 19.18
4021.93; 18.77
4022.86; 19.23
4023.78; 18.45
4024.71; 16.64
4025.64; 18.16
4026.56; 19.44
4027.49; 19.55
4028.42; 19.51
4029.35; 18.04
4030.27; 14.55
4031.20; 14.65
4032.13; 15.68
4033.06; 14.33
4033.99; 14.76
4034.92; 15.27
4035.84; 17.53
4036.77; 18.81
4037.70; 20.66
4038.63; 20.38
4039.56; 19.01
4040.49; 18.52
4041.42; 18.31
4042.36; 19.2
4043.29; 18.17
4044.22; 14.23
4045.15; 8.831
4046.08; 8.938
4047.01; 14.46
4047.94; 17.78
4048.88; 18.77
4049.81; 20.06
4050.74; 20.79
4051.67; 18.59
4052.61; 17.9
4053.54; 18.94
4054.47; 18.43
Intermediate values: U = 18.6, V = 12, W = 1.56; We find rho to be 19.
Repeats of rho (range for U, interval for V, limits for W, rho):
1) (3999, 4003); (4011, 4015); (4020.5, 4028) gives 18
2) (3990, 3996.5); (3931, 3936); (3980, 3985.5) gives 17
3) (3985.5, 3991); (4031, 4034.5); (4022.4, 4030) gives 17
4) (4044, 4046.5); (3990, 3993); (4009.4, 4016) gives 11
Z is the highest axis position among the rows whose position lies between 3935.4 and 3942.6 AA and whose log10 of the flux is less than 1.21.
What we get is 3942.16 AA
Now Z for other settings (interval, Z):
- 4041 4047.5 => 4047.01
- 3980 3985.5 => 3985.06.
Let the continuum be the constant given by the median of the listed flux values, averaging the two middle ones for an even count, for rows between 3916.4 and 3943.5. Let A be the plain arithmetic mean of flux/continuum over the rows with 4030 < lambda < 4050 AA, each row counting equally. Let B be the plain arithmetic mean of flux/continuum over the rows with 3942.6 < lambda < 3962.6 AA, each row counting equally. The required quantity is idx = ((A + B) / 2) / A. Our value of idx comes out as 0.84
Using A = 2.2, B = 1.46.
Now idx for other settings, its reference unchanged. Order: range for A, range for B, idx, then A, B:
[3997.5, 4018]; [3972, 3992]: 0.91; 2.3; 1.85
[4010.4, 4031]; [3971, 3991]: 0.87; 2.4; 1.78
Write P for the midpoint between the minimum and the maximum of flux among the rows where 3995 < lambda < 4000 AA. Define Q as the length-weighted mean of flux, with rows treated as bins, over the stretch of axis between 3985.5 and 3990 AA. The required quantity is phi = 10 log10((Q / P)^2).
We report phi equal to 0.2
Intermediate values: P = 16.2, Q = 16.6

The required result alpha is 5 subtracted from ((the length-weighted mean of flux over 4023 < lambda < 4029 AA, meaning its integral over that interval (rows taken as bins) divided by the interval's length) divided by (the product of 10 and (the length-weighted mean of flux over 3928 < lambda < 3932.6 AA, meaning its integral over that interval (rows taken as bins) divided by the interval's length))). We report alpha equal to -4.54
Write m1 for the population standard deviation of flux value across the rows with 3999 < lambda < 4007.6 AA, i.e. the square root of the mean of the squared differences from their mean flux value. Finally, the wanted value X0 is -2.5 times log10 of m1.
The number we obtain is -0.7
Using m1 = 1.9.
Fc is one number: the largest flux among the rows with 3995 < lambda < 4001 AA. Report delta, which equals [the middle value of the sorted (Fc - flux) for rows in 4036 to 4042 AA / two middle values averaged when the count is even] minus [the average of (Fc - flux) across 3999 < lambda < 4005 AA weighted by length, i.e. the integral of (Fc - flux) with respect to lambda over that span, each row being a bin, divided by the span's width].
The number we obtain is -2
